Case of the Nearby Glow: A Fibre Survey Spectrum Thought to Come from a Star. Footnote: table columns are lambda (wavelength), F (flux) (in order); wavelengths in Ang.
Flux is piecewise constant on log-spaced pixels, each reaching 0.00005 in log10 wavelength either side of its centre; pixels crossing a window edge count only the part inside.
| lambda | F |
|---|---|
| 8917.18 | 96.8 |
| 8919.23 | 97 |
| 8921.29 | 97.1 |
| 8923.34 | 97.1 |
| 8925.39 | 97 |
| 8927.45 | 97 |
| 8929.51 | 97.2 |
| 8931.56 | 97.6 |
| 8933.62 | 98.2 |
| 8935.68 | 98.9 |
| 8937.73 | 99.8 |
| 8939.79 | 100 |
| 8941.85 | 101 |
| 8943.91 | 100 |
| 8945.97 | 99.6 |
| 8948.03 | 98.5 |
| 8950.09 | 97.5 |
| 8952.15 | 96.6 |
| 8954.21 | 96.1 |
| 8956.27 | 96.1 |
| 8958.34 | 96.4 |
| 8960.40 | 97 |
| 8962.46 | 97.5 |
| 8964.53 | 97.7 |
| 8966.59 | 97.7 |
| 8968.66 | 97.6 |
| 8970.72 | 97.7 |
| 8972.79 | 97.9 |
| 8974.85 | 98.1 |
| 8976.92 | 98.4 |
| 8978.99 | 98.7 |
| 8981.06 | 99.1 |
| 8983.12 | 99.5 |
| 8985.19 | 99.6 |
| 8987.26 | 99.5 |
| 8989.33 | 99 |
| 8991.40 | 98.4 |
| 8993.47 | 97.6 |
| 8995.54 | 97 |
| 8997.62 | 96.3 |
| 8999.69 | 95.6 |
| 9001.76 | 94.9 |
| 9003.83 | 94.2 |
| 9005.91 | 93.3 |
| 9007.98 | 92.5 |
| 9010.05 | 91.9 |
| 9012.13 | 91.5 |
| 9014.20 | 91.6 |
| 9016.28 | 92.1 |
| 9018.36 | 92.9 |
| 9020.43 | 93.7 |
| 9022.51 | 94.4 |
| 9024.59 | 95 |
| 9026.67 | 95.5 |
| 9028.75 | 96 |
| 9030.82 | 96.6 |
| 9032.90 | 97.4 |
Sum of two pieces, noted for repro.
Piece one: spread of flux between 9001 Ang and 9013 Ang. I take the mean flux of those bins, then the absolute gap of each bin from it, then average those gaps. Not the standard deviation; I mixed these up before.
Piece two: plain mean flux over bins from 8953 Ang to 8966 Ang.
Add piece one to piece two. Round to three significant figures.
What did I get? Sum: 97.9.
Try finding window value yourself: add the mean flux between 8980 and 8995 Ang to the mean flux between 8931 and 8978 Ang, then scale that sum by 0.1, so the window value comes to 19.7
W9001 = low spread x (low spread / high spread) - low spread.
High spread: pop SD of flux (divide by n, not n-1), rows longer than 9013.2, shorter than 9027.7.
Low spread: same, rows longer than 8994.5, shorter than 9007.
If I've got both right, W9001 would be -0.11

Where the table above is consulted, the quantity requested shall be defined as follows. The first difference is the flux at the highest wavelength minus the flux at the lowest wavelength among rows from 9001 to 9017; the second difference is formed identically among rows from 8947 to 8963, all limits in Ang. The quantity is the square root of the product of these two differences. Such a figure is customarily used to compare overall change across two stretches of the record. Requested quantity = 1.7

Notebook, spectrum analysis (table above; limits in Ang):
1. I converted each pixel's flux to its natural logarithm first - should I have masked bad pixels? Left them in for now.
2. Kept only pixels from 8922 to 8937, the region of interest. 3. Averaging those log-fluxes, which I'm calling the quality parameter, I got 4.58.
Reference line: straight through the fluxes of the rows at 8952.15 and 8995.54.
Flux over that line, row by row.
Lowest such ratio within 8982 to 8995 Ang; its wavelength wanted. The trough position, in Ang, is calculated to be 8993.47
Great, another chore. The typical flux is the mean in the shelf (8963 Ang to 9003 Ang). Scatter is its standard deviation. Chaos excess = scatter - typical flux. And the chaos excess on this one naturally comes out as -97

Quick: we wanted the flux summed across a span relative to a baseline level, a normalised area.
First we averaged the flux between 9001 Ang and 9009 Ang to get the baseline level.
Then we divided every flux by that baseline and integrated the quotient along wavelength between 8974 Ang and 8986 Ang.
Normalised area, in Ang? 13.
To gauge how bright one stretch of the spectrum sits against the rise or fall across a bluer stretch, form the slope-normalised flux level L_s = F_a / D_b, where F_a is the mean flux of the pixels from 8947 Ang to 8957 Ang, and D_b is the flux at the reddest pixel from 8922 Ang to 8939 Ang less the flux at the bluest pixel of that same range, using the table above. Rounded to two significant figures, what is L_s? 36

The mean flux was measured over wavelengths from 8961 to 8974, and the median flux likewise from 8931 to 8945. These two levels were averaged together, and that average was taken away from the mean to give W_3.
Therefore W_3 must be -1.1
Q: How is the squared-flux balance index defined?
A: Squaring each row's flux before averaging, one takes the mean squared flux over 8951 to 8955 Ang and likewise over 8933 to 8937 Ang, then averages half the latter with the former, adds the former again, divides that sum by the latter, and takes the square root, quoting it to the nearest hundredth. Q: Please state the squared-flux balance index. 1.30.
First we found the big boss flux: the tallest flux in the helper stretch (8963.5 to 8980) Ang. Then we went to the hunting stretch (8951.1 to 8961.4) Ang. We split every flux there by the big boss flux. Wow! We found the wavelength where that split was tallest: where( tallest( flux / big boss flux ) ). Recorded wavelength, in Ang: 8960.40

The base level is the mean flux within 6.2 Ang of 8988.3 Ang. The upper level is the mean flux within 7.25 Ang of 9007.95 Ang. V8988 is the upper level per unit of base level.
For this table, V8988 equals 0.94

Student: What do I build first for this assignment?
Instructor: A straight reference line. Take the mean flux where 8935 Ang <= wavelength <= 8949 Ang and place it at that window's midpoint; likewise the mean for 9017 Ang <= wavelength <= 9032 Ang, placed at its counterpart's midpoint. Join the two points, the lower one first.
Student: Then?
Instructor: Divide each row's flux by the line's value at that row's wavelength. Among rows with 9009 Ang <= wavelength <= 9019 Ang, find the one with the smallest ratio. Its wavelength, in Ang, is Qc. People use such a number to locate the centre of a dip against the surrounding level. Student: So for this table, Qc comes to 9012.13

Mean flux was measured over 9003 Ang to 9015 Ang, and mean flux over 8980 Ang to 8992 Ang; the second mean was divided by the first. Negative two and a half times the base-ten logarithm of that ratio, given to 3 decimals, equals -0.076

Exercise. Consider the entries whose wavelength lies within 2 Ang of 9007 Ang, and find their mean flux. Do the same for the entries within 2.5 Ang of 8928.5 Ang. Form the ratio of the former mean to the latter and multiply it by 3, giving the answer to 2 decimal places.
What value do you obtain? 2.87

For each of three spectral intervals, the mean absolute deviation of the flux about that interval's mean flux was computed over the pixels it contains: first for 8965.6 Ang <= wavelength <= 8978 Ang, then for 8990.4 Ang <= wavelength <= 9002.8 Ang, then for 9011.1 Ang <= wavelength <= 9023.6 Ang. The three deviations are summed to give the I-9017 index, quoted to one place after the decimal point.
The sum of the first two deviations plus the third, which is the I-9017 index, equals 2.2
